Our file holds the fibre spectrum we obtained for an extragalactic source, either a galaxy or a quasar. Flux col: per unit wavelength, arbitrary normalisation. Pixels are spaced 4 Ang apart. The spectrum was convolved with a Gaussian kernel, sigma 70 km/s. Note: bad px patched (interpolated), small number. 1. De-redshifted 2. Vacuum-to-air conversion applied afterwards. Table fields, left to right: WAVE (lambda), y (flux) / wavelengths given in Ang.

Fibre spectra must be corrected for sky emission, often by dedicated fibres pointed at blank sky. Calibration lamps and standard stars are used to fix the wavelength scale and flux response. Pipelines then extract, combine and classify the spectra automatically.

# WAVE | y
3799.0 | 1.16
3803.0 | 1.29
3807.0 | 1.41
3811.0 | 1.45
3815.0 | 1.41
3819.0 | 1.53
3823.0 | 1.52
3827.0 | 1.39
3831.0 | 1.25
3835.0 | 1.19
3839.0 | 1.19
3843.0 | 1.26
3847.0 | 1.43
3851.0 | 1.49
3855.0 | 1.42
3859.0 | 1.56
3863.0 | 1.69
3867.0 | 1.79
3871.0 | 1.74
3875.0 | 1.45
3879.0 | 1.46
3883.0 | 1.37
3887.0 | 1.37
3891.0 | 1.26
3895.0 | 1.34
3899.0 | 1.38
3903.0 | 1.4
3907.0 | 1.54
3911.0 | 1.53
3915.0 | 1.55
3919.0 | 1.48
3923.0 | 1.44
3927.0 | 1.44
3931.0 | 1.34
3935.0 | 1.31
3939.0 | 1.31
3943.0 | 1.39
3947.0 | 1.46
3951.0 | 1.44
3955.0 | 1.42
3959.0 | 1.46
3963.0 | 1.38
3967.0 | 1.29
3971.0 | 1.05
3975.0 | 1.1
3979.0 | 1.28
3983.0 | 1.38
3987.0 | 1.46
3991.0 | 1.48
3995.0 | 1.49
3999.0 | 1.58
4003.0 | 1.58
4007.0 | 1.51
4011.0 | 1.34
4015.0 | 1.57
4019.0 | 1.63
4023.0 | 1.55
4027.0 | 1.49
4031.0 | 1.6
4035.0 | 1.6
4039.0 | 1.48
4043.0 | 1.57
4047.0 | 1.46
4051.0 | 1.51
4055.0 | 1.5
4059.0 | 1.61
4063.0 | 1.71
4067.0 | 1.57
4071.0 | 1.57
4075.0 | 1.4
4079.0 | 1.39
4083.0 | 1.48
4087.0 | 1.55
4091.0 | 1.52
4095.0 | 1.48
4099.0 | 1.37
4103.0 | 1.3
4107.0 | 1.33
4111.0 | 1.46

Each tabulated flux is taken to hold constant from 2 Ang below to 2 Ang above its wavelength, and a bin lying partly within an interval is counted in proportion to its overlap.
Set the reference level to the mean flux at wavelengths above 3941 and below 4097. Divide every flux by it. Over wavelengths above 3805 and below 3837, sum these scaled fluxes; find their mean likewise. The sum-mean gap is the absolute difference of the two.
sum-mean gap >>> 6.6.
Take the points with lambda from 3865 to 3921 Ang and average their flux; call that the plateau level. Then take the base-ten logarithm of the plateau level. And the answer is 0.169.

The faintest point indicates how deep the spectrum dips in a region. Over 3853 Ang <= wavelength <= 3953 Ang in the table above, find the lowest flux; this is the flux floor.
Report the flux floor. 1.26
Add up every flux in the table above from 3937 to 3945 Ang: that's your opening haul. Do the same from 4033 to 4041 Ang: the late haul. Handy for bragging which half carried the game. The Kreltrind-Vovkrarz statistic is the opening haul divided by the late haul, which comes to 0.88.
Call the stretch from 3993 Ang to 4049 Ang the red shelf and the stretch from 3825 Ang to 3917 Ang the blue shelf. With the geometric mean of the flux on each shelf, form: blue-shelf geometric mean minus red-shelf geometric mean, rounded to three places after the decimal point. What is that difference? -0.102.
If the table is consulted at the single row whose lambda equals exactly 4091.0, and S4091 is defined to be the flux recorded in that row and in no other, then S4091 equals 1.52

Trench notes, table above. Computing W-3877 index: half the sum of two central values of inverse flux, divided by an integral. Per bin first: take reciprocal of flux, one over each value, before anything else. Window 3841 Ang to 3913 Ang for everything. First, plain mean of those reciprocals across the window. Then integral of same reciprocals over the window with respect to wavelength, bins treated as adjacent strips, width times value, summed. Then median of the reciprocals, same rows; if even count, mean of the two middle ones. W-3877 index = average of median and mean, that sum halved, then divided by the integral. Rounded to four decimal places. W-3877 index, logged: 0.0140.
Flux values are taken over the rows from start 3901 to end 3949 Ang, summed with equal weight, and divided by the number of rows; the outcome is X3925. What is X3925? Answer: 1.43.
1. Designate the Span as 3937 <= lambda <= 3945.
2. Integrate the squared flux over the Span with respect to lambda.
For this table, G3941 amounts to 14.6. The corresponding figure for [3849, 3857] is 16.9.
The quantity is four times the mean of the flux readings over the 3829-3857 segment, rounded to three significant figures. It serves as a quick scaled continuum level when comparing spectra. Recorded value 5.27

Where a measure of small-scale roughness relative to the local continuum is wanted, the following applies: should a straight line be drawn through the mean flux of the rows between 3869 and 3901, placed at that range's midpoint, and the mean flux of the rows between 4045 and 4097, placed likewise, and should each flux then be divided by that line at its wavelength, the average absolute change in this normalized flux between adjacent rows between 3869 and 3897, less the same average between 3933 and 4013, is 0.02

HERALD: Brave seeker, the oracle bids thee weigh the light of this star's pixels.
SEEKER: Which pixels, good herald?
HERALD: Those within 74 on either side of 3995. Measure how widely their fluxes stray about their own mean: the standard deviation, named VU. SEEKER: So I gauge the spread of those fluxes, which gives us 0.14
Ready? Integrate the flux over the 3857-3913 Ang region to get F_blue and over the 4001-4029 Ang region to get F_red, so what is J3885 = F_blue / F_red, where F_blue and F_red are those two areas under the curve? 2.0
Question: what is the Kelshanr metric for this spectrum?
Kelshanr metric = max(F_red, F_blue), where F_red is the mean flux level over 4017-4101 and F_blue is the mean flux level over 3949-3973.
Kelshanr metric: 1.53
